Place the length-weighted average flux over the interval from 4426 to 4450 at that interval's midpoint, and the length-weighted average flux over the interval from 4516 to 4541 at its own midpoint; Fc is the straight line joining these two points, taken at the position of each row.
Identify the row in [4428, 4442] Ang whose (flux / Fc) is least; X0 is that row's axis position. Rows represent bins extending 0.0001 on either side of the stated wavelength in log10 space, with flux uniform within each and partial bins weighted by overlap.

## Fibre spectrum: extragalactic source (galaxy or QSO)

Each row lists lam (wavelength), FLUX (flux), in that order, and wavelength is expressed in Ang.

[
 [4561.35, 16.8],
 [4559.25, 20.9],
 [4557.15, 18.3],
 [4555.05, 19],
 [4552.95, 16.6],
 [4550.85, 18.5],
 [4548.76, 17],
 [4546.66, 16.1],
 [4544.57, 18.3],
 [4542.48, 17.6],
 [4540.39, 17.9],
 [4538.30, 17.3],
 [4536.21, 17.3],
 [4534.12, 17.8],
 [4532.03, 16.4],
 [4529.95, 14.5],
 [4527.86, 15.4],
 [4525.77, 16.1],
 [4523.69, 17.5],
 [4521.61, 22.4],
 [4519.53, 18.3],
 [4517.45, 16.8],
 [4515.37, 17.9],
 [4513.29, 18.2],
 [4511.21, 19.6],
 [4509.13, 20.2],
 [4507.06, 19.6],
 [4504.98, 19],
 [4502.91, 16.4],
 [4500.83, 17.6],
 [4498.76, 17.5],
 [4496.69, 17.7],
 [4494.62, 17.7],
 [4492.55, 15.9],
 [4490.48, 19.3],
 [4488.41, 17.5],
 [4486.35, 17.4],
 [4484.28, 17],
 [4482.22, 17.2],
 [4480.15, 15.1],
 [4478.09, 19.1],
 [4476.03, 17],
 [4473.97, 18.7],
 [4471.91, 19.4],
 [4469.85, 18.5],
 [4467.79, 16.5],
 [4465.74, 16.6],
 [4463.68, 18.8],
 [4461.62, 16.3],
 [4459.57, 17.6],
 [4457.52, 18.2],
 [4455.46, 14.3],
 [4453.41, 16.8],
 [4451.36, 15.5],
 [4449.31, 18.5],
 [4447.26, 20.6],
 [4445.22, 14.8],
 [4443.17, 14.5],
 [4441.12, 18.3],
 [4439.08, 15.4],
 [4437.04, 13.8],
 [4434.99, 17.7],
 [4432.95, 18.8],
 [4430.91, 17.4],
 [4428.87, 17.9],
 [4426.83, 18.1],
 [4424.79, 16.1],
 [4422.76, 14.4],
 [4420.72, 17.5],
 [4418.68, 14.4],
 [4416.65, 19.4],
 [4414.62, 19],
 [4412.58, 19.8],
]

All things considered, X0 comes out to 4437.04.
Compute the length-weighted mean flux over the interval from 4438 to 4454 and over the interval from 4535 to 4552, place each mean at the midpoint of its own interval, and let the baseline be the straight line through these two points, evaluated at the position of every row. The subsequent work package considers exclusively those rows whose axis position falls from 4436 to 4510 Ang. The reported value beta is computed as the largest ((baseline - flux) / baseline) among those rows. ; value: 0.175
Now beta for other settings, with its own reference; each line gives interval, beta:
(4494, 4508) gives 0.047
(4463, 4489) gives 0.114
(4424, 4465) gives 0.175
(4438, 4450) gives 0.136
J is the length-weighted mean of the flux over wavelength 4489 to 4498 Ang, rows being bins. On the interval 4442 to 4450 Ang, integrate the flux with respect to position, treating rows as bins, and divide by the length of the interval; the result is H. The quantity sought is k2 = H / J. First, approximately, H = 17.1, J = 17.63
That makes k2 0.97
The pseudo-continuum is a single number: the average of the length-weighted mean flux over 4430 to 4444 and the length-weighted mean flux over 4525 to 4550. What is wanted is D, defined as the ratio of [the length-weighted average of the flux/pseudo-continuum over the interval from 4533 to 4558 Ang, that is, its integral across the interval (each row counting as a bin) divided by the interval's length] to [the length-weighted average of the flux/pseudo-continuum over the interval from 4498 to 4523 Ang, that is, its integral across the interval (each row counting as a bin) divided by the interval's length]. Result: 0.95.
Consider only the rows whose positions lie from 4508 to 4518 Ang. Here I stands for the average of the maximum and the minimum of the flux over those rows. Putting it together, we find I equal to 18.5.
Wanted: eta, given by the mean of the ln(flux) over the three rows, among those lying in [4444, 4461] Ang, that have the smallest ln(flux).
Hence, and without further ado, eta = 2.70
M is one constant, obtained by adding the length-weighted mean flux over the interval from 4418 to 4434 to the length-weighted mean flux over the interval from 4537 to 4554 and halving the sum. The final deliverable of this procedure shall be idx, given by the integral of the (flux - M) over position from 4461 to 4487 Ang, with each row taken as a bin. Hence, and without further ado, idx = 10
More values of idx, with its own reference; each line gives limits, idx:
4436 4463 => -16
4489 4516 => 28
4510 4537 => 12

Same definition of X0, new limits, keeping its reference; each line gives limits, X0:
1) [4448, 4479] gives 4455.46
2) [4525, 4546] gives 4529.95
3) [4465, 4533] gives 4529.95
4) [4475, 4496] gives 4480.15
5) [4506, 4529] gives 4527.86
